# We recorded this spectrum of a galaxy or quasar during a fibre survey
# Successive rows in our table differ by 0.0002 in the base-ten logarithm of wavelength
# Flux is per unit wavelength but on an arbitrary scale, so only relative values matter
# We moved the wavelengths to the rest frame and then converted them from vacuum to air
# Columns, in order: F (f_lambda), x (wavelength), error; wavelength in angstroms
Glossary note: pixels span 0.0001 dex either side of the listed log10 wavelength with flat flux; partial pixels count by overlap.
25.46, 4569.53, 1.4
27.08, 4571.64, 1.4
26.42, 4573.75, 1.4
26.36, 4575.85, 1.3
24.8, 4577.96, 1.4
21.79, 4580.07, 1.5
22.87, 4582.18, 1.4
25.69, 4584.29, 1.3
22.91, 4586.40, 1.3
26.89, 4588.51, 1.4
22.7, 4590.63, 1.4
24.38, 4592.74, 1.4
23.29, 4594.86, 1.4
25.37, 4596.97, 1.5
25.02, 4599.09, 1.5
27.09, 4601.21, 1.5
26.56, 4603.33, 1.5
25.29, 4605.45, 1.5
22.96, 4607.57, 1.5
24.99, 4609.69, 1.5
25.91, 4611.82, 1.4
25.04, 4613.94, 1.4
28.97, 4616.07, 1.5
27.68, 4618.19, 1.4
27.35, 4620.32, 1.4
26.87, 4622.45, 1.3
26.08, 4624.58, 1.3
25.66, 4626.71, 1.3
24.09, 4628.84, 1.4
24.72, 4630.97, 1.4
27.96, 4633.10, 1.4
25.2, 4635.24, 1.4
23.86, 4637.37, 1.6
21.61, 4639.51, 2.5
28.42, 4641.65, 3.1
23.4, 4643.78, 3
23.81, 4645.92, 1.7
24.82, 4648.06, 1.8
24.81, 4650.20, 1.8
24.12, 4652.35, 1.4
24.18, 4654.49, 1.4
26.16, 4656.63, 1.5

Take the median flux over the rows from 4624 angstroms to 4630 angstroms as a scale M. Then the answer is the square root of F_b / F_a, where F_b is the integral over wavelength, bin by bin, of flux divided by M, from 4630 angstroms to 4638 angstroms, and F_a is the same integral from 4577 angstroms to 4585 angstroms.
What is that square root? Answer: 1.04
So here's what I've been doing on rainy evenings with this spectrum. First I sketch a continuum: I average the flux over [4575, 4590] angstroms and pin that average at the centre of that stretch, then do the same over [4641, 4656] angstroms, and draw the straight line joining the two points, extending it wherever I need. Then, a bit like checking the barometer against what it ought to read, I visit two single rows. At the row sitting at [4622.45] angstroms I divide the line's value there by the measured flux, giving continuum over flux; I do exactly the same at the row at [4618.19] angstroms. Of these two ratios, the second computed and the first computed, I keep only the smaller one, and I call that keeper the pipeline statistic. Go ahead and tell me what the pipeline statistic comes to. 0.89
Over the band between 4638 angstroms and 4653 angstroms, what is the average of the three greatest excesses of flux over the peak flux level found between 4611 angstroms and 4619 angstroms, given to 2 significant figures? -3.0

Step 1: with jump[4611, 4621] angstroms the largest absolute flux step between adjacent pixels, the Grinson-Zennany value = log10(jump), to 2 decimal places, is 0.59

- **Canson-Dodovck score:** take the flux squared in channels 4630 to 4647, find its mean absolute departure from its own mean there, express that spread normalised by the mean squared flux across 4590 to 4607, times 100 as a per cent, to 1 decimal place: 14.2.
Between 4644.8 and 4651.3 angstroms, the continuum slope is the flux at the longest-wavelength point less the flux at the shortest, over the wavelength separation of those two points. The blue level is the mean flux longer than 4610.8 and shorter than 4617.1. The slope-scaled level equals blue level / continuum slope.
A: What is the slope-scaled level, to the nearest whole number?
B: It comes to 114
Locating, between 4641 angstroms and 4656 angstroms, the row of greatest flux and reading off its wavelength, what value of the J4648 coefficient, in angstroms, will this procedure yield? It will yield 4641.65 angstroms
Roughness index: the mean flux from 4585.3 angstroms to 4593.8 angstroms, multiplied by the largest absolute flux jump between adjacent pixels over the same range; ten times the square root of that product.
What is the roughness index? 101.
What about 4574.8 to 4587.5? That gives 85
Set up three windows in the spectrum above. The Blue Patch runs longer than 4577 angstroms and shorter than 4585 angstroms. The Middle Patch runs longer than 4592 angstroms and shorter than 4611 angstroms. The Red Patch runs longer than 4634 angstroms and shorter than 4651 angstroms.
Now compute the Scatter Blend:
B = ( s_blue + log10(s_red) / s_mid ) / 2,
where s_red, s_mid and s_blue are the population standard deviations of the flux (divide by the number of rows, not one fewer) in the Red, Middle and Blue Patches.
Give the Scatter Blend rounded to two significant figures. 0.87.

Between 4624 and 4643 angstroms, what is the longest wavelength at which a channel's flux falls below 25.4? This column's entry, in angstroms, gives 4639.51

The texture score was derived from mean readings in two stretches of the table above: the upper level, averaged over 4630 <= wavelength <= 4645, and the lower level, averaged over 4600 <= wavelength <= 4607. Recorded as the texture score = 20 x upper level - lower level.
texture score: 474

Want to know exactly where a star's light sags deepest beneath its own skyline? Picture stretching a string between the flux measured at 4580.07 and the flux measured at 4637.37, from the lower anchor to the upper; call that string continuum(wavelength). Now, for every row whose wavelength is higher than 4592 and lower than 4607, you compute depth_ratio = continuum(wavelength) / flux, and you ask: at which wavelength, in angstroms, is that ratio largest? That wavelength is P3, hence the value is 4594.86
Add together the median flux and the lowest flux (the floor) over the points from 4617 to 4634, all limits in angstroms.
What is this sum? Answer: 50.6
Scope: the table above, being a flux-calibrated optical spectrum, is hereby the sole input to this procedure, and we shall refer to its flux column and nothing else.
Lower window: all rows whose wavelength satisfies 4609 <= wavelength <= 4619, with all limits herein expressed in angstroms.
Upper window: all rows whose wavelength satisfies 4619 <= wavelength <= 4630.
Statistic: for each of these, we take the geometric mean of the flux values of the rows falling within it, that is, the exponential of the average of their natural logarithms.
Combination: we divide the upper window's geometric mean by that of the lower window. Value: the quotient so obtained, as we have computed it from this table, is 0.98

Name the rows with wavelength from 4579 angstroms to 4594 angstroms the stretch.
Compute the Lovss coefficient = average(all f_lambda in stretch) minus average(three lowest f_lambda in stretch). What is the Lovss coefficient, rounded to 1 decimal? 1.4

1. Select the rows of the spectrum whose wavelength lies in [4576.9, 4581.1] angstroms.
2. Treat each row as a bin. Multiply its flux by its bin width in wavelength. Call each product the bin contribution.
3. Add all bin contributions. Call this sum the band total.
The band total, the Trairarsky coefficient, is 98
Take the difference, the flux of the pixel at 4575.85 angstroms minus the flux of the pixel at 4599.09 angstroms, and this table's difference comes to 1.3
